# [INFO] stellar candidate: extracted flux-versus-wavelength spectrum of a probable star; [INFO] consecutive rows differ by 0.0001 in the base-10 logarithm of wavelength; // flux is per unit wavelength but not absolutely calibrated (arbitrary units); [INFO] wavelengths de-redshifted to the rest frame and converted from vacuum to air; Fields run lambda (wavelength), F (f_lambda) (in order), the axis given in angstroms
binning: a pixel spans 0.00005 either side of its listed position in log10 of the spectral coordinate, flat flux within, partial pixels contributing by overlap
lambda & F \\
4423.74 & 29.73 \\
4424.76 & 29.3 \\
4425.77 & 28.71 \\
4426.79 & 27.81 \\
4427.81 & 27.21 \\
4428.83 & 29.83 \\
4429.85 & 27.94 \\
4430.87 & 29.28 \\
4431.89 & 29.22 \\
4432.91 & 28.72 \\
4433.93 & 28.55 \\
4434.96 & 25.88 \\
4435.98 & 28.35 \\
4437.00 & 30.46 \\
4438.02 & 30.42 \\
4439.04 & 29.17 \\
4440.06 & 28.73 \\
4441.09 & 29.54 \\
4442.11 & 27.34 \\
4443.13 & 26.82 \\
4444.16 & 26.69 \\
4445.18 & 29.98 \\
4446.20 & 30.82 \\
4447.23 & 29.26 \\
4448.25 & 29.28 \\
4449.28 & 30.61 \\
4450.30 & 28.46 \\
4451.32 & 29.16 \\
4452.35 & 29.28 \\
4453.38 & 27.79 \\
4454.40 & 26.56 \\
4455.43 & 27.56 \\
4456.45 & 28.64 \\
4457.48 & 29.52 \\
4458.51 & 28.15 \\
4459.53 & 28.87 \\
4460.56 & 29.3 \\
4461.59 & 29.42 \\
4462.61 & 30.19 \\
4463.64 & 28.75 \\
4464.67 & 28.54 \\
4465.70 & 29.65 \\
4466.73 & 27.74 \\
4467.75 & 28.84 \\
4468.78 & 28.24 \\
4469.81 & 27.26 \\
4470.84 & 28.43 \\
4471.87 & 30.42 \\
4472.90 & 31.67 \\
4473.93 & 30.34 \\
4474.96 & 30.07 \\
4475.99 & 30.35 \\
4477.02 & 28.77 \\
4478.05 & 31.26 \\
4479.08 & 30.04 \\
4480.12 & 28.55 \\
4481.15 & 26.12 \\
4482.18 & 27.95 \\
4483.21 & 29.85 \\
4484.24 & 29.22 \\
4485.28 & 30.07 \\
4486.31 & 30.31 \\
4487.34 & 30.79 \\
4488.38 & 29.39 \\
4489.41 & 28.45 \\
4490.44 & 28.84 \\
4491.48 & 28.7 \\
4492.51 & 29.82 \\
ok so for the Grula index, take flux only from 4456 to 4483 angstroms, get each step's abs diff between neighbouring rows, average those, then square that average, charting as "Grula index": 1.34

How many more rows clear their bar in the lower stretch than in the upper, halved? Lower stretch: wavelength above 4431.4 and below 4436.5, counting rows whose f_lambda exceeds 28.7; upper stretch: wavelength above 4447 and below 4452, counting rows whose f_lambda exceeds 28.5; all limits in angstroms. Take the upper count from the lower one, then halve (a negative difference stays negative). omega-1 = -1.0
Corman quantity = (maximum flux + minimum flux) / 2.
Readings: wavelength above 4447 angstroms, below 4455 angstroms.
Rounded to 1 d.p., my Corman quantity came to 28.6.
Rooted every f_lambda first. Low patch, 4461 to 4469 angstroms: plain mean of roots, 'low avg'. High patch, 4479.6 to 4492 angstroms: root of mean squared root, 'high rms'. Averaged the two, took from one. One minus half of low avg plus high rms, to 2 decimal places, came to -4.38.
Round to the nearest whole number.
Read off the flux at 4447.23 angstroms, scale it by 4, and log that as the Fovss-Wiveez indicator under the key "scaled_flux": 117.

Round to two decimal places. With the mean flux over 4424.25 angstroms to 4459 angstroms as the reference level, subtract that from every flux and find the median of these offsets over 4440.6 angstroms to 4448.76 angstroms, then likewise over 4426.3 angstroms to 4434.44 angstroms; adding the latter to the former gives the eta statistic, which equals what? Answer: 0.55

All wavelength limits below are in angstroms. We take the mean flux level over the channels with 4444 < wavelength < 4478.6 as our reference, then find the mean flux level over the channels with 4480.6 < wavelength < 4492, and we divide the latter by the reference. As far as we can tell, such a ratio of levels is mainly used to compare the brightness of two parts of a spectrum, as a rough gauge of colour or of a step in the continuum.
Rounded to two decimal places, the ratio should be 1.00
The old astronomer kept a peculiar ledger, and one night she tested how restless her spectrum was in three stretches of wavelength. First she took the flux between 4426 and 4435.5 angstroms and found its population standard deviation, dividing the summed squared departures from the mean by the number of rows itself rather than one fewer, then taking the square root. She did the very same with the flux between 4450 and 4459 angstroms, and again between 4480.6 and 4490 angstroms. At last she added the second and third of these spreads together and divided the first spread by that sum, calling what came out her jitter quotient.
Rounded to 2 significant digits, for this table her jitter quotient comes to 0.51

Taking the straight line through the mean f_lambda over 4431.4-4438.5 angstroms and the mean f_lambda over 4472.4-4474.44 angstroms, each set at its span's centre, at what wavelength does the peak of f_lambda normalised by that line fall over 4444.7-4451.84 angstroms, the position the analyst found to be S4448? 4446.20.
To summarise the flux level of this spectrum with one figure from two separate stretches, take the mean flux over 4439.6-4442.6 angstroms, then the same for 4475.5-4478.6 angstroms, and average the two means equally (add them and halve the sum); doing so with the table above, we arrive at 29.3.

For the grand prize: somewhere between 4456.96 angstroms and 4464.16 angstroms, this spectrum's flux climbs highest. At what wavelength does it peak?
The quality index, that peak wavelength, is 4462.61 angstroms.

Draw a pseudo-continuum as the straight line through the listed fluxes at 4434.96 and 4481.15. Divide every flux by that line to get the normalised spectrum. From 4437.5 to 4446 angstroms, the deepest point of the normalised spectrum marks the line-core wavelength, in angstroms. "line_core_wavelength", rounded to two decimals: 4444.16 angstroms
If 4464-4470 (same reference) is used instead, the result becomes 4469.81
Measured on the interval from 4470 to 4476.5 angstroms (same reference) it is 4470.84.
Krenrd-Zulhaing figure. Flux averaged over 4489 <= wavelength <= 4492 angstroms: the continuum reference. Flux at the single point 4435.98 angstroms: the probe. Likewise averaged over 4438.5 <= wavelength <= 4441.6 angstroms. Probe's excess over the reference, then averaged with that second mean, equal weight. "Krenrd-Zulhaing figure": 14.4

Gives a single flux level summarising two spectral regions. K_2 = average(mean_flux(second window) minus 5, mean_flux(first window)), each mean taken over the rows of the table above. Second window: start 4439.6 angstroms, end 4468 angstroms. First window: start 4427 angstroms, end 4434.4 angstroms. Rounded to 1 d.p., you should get 26.2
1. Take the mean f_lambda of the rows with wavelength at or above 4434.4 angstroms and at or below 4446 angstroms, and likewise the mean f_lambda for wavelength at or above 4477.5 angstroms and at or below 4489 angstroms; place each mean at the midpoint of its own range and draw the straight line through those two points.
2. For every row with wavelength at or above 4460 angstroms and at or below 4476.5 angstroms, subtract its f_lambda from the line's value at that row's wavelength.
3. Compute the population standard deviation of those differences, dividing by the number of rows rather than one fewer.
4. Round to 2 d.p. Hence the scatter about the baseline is 1.09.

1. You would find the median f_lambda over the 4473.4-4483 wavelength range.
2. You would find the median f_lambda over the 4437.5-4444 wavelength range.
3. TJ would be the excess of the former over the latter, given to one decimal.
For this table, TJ 1.1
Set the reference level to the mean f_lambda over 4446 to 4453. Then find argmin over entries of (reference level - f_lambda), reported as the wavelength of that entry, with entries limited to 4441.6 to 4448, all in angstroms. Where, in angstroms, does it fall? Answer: 4446.20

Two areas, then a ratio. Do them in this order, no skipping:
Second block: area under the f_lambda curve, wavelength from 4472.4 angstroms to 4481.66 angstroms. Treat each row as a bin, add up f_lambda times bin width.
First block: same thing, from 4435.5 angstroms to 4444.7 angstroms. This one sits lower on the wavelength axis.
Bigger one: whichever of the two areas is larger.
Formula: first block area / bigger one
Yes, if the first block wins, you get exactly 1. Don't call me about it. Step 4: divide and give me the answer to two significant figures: 0.96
